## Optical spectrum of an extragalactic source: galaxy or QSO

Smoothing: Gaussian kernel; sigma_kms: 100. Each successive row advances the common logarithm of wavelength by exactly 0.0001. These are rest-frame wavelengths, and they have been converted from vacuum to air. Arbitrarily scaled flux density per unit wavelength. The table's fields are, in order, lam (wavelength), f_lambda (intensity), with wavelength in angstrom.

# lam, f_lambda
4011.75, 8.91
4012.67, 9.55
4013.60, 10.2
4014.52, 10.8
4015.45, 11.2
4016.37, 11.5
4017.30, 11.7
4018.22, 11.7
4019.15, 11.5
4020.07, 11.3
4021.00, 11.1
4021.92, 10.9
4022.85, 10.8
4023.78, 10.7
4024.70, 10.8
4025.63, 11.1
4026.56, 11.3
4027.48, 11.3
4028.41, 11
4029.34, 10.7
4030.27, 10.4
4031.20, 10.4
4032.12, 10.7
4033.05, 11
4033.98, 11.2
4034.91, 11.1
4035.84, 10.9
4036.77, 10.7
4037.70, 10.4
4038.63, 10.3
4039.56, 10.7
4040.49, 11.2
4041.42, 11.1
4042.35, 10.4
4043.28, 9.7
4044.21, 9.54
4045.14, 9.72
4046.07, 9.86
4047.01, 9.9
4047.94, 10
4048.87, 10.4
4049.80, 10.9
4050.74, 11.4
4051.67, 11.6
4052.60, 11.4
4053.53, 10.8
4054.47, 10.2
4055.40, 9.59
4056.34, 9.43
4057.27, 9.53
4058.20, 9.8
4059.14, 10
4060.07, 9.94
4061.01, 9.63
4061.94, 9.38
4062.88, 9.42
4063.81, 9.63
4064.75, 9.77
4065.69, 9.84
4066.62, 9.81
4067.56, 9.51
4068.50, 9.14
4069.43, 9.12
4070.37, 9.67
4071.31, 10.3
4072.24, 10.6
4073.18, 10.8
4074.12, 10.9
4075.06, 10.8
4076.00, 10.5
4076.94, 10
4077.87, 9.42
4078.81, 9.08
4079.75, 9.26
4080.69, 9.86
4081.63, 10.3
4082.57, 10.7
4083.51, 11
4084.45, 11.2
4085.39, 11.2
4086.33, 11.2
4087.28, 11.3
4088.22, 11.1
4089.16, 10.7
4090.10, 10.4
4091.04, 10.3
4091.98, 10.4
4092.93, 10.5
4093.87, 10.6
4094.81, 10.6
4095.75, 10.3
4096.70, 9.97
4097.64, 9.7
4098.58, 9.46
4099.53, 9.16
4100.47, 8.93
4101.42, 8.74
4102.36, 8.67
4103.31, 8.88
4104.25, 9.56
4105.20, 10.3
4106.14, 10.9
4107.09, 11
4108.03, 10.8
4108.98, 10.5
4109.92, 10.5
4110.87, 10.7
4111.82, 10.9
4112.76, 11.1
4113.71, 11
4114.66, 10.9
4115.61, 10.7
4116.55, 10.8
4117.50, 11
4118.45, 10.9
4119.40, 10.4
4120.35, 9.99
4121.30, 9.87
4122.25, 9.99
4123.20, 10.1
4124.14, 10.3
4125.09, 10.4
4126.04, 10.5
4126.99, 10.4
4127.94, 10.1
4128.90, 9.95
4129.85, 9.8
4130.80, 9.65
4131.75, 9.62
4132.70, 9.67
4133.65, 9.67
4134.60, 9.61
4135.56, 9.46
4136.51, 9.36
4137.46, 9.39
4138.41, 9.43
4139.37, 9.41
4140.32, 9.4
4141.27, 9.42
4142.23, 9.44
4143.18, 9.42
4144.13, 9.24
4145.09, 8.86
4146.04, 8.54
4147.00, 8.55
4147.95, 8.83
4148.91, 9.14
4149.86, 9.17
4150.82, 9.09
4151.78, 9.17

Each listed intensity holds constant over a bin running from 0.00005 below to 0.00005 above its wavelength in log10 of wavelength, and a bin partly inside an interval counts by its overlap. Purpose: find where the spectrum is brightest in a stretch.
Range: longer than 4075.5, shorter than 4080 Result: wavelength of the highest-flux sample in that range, 4076.00 angstrom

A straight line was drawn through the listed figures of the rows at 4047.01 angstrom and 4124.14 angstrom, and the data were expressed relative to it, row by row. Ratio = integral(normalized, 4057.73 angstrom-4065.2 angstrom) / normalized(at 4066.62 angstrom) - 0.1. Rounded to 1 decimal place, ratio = 7.3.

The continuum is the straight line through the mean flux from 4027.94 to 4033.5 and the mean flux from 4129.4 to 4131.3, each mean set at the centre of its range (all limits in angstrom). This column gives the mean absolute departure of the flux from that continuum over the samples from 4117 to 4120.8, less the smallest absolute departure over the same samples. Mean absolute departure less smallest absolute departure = 0.57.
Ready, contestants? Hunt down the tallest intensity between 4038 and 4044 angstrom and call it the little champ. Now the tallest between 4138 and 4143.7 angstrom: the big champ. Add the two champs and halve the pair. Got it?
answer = 10.32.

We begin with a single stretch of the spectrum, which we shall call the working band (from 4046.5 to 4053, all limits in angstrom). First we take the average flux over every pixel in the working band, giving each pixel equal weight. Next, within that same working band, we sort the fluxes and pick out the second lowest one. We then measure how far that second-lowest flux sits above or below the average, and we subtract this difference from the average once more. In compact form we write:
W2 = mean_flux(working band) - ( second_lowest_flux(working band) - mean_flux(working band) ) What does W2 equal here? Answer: 11.6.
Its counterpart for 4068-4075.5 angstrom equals 11.2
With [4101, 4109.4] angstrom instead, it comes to 11.1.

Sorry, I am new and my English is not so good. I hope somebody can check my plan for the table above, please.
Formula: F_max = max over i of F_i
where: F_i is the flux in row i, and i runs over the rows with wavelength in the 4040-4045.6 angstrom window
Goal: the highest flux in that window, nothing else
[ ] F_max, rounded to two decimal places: 11.20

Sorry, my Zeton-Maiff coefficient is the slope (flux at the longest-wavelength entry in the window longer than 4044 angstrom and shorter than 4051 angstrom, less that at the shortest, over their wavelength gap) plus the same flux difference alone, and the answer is 2.1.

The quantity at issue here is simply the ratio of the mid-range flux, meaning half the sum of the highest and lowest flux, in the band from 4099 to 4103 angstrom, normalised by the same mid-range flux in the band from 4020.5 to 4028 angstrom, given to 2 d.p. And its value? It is 0.81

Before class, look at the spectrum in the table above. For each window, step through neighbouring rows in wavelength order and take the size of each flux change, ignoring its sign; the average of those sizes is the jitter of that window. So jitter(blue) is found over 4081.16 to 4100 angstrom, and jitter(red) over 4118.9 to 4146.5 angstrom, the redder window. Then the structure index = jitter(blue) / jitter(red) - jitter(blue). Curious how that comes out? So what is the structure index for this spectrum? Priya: 1.4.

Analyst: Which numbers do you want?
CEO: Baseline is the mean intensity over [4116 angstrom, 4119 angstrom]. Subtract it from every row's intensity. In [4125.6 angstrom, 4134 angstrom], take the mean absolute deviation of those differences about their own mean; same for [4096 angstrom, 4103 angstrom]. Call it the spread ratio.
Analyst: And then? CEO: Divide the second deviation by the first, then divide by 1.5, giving 1.0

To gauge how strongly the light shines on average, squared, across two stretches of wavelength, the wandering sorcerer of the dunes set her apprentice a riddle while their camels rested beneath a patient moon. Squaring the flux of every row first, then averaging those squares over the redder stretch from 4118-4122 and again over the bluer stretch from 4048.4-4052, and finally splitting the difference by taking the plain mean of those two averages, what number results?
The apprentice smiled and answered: 114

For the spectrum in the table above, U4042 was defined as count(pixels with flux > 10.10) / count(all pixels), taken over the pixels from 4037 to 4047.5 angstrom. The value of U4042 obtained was 0.545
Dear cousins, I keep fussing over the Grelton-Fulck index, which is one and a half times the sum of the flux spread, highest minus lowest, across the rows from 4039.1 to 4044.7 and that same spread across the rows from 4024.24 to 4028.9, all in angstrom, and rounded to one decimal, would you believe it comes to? 3.2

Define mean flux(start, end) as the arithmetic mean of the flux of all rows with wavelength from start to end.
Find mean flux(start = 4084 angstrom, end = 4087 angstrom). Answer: 11.2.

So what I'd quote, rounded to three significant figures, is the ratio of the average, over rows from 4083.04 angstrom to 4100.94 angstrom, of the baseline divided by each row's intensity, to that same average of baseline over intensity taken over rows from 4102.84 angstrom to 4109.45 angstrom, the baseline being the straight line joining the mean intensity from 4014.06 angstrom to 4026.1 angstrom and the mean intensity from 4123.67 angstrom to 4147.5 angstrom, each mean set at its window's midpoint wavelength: 1.00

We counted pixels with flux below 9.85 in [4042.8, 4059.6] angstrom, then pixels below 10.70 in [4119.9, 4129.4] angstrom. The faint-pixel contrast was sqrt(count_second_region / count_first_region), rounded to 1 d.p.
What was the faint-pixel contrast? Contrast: 1.2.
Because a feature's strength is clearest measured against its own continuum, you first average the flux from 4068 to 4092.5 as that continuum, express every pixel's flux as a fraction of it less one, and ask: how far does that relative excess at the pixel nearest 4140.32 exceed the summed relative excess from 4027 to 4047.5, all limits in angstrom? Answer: -0.52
